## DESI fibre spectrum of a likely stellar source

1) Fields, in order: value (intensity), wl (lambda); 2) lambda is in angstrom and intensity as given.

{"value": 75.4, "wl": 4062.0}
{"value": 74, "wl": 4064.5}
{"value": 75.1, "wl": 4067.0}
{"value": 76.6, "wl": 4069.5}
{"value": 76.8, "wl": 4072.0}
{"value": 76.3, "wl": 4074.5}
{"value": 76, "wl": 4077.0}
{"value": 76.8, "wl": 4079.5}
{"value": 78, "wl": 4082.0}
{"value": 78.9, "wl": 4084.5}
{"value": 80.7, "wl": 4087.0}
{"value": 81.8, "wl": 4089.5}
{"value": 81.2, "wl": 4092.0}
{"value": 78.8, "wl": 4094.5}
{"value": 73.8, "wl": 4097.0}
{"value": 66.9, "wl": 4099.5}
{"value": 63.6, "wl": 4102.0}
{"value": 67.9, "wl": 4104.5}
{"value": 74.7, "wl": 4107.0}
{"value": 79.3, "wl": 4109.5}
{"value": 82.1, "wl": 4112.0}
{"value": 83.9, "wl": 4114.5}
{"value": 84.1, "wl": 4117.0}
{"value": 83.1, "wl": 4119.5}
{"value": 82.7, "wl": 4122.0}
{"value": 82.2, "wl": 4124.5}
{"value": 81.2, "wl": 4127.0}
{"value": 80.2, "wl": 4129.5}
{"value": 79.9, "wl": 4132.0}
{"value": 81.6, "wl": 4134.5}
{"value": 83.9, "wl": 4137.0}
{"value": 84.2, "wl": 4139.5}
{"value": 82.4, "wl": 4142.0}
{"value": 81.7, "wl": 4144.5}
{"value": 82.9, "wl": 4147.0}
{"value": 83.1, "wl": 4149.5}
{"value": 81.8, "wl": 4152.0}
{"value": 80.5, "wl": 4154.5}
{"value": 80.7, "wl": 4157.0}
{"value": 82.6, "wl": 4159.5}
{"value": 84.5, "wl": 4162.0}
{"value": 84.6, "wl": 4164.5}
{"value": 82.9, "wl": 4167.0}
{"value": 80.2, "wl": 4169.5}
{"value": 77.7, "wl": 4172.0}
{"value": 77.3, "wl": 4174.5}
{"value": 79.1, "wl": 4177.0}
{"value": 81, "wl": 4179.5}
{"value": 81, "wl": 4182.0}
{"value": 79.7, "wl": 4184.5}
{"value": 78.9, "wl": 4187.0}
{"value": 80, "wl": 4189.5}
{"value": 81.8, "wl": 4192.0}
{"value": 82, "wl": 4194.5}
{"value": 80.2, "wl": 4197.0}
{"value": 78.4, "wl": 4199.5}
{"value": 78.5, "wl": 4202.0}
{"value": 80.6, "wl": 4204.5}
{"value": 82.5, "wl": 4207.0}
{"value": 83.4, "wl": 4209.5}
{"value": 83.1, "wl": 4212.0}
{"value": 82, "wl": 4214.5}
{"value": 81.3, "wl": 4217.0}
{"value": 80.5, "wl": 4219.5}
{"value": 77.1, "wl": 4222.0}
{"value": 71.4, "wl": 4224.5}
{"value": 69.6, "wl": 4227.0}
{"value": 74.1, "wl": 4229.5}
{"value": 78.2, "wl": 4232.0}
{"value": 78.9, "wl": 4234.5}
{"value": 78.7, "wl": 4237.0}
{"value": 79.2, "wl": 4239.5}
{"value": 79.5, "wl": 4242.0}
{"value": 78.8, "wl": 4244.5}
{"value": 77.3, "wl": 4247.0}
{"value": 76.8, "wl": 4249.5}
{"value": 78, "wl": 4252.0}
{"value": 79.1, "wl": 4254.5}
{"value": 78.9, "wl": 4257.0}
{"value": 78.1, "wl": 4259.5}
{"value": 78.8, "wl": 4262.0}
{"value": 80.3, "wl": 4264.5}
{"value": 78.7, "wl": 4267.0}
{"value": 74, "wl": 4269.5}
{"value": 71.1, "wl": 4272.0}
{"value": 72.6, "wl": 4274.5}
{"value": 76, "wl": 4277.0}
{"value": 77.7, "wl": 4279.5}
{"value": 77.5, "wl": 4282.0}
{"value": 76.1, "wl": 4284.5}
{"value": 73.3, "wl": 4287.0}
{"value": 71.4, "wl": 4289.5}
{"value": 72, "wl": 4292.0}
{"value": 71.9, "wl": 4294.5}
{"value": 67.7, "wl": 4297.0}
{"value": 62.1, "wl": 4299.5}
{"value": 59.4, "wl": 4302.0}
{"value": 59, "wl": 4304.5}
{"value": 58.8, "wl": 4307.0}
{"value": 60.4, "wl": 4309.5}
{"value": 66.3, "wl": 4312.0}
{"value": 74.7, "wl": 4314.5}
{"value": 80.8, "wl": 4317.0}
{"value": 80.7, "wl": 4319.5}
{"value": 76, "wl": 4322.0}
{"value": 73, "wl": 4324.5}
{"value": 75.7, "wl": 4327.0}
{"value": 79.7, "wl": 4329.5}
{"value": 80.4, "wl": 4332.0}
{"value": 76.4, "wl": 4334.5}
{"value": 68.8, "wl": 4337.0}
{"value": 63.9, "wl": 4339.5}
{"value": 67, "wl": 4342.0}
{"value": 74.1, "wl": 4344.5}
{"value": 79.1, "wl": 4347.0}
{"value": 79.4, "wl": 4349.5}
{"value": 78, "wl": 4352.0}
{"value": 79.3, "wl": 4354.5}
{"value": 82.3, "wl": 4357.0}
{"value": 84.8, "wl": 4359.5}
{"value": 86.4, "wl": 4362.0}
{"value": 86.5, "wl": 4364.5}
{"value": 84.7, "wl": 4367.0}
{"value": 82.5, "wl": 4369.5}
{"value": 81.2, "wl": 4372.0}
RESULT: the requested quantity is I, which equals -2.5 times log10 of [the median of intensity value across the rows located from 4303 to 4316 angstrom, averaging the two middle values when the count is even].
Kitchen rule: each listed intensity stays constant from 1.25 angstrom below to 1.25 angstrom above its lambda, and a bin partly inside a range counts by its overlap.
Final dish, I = -4.45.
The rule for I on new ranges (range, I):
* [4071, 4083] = -4.71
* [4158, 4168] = -4.81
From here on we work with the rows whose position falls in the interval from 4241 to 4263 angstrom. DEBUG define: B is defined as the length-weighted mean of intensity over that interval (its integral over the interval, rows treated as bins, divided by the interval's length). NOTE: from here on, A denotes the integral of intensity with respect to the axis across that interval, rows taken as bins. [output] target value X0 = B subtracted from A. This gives 1645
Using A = 1724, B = 78.3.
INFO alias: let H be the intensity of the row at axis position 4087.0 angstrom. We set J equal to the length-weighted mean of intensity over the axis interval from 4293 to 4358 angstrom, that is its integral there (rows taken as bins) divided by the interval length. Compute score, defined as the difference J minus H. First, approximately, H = 80.7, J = 72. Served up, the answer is -9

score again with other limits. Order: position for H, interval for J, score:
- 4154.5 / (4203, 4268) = -2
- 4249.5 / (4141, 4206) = 4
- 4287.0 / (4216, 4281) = 4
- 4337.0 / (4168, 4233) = 10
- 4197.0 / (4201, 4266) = -2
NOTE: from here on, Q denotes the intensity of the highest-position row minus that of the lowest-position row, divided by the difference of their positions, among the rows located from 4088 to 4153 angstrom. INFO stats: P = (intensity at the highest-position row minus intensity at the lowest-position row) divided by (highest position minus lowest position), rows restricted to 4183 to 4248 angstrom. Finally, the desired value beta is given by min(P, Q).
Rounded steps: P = -0.04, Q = 0.000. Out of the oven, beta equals -0.04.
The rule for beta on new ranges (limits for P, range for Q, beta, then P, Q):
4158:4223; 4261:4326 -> -0.09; -0.09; -0.093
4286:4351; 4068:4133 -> 0.05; 0.10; 0.053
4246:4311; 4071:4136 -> -0.27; -0.27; 0.077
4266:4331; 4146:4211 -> 0.01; 0.02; 0.008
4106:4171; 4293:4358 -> 0.09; 0.09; 0.166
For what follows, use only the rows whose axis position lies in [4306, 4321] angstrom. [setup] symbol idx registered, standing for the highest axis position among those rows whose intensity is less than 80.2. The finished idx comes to 4314.5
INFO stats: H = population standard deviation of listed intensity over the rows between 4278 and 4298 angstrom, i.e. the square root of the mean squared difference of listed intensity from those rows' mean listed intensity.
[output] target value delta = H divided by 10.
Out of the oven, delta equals 0.3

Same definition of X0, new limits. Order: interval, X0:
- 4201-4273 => 5556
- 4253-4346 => 6697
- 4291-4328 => 2490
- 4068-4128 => 4589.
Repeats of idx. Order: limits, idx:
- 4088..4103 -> 4102.0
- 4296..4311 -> 4309.5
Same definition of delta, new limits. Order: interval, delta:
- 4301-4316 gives 0.6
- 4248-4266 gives 0.1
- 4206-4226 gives 0.4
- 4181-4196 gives 0.1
